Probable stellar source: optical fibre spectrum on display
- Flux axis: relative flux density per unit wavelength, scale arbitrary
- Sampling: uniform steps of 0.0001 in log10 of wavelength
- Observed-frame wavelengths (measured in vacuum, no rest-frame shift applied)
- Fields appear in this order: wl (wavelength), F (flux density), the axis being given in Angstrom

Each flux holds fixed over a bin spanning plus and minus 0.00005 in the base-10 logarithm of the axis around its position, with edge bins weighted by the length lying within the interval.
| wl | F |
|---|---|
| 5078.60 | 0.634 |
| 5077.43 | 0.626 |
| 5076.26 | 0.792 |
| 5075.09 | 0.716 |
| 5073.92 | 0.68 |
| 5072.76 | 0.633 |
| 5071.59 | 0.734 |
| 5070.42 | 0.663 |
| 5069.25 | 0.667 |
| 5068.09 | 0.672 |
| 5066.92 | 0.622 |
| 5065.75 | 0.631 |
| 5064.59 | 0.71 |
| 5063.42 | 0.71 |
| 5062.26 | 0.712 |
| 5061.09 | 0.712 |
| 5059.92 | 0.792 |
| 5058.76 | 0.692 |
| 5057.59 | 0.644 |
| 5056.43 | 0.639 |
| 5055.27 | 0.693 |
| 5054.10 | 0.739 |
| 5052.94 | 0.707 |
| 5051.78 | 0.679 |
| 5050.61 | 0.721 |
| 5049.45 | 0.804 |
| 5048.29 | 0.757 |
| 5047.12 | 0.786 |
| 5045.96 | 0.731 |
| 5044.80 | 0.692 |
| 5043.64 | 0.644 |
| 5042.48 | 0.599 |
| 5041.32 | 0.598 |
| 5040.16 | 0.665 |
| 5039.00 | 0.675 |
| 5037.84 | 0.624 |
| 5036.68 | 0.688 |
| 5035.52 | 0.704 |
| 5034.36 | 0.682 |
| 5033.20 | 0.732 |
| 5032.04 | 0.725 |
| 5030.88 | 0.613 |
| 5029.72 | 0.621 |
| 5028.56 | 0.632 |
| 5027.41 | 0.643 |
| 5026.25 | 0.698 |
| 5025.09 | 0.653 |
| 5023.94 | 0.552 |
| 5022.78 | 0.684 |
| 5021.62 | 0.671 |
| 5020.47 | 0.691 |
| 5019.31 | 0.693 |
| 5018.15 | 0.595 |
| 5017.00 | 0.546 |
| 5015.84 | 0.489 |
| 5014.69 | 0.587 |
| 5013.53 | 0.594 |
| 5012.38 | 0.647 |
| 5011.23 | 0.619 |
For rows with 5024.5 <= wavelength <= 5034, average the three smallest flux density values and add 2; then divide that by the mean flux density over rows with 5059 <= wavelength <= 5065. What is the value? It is 3.61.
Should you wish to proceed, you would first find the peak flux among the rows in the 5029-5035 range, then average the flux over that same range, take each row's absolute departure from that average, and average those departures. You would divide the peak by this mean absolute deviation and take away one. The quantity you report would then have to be 15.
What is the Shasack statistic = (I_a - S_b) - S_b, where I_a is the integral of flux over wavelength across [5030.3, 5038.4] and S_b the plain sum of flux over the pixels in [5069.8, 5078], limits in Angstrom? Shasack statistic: -4.2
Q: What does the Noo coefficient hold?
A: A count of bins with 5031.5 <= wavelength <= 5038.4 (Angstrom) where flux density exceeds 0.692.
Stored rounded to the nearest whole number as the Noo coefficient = 3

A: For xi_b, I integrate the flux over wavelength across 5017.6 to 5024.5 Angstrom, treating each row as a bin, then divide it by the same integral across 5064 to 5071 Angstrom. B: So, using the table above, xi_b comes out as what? 0.97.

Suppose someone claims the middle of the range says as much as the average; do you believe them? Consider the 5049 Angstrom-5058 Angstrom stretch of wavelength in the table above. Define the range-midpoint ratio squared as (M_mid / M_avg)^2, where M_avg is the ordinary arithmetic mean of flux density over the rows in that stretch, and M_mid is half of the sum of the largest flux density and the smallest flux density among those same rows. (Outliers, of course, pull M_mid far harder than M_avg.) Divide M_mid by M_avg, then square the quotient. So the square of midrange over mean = 1.05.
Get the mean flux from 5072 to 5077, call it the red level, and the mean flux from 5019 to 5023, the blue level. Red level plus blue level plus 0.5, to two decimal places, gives 1.89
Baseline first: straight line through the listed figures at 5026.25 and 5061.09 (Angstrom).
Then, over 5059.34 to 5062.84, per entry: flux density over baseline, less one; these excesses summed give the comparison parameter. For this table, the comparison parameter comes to 0.1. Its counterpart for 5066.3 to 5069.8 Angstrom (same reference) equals -0.3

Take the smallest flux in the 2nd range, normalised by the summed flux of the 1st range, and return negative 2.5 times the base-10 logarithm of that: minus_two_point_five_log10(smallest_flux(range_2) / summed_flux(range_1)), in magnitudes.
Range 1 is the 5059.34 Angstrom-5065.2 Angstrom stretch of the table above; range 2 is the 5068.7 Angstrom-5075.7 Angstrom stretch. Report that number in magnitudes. 1.90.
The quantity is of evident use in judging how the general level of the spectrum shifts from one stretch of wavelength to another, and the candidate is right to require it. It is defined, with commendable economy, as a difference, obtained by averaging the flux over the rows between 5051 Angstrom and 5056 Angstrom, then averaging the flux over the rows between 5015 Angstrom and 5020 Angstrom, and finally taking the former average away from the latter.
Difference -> -0.12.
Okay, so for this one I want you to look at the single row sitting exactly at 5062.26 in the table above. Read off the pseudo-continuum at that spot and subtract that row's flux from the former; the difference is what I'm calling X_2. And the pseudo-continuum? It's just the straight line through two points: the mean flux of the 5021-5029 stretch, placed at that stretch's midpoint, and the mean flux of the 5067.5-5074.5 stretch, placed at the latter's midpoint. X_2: -0.042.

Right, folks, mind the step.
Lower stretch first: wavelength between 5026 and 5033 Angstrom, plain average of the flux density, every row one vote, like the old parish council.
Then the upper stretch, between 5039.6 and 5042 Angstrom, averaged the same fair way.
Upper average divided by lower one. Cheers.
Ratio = 0.96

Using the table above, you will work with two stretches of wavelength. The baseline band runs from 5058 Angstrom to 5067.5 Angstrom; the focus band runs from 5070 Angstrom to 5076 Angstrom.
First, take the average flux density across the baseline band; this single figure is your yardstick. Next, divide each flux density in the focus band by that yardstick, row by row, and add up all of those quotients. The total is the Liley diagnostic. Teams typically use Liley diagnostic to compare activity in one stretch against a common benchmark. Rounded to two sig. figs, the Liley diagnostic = 4.9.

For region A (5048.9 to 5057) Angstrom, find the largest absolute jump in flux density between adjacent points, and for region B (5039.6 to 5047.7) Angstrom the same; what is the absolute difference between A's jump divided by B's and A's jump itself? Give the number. 1.2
